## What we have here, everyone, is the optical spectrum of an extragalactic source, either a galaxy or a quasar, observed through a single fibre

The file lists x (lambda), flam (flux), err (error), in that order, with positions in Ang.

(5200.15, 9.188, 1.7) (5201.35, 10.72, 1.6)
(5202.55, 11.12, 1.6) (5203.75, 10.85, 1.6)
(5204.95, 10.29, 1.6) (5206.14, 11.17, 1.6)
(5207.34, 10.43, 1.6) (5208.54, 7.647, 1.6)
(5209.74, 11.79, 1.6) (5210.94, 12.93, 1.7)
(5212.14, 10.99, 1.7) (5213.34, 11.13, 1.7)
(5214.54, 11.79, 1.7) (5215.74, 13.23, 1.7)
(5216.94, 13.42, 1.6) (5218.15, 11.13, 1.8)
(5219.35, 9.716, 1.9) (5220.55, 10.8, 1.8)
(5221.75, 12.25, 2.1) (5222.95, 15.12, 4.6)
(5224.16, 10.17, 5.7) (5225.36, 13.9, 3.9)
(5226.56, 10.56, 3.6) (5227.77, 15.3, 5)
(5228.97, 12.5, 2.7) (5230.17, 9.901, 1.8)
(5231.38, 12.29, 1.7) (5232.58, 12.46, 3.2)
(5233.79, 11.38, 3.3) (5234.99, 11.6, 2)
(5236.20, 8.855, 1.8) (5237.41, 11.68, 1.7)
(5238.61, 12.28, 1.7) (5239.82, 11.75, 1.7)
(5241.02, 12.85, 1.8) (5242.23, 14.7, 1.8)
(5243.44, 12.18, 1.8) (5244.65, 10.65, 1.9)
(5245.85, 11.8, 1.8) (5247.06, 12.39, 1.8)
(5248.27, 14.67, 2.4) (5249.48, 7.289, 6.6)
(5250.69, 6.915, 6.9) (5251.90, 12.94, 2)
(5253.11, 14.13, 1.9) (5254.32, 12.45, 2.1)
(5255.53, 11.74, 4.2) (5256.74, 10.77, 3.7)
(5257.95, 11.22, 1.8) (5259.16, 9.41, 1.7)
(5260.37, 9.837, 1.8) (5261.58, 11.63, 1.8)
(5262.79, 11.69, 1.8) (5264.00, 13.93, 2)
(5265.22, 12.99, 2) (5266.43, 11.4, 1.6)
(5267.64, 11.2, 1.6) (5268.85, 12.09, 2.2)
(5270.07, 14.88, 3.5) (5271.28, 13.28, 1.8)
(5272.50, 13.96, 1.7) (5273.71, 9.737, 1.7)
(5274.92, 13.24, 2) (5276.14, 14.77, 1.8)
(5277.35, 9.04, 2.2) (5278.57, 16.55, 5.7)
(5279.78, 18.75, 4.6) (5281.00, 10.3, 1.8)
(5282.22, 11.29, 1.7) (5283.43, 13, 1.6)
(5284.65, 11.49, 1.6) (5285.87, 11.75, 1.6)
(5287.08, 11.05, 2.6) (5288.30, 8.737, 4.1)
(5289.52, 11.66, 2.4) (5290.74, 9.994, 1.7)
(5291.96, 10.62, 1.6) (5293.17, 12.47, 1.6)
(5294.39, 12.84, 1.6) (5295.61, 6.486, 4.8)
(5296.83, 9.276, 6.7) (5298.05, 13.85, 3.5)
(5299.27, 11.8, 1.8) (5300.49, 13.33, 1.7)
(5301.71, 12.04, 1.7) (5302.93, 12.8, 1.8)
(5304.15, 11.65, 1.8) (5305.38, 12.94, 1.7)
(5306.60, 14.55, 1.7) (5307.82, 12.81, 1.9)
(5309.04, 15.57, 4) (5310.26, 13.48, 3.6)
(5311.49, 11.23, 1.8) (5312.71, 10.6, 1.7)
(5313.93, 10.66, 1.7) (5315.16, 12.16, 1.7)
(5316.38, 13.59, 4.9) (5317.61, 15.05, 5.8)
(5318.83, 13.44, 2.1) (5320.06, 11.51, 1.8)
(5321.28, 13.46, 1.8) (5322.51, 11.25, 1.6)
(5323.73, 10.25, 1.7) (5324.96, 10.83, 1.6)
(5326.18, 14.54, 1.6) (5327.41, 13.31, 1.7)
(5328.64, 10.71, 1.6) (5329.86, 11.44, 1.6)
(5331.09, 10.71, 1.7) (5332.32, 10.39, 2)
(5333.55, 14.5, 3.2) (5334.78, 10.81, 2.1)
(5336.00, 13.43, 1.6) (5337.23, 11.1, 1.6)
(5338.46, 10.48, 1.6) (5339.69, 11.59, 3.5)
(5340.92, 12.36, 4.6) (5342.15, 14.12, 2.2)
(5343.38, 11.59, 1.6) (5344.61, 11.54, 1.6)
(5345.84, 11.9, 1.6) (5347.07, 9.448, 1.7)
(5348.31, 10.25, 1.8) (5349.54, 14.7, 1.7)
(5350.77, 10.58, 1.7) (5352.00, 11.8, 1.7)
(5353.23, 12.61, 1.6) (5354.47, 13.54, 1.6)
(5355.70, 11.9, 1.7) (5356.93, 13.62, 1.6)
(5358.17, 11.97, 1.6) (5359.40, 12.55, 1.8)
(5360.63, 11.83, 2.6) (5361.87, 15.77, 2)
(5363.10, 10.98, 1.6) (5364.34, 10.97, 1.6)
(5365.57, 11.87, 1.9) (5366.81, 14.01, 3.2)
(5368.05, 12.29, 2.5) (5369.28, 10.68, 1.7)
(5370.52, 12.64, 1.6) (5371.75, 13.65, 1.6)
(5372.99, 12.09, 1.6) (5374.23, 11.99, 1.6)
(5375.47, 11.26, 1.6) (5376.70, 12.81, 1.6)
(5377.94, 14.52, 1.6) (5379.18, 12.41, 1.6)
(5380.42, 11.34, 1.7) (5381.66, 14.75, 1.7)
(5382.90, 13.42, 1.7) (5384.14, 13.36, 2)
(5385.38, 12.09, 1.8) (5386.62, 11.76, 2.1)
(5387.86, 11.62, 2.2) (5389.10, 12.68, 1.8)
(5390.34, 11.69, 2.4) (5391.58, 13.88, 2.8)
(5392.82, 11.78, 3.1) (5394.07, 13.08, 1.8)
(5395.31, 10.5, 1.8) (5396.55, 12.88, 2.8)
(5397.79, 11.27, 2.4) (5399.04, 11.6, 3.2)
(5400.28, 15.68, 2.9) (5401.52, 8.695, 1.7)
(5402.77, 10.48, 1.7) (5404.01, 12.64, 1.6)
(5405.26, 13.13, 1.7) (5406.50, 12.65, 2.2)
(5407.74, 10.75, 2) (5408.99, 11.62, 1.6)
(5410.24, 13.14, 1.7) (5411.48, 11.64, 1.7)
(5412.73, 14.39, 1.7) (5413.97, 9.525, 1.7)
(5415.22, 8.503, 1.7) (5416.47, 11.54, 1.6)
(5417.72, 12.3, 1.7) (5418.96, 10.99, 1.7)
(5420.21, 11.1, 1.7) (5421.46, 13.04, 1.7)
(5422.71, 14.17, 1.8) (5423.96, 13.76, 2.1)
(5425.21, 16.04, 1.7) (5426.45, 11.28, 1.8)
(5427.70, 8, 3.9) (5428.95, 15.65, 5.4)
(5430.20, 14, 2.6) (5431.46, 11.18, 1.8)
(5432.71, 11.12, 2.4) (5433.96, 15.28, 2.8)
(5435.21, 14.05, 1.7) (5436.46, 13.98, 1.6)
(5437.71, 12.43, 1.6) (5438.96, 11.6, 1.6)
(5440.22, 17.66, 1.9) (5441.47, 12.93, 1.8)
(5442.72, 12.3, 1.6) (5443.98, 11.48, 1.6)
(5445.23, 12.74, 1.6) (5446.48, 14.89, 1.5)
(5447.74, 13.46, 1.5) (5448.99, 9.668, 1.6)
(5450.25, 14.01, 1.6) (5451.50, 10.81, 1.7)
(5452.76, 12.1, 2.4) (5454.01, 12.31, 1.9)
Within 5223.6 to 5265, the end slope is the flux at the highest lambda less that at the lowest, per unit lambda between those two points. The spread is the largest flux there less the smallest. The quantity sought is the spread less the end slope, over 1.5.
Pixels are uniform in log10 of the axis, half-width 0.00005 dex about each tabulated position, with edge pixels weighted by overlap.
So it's 5.5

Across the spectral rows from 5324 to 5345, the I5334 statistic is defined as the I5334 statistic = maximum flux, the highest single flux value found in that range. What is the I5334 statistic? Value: 14.54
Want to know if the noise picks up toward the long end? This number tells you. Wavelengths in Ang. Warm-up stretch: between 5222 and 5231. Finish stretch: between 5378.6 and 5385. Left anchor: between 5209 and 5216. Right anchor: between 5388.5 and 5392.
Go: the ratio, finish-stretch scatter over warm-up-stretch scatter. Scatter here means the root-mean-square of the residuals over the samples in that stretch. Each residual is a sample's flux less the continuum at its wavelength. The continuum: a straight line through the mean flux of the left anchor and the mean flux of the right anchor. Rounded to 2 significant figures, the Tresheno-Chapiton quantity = 0.54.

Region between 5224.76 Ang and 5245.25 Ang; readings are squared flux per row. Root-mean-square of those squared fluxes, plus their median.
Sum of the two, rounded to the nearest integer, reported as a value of 301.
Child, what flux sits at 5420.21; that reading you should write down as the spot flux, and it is 11.1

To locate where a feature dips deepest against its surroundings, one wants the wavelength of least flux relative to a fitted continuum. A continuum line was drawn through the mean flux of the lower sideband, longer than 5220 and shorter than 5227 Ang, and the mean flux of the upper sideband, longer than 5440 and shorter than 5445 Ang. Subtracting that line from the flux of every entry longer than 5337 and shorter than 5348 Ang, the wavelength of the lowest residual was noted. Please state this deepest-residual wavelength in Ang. 5347.07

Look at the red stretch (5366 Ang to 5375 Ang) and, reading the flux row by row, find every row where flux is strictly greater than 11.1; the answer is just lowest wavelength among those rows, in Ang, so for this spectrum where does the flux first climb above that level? 5366.81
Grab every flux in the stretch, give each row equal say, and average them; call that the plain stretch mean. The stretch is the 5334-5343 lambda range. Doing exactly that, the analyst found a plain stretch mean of 12.0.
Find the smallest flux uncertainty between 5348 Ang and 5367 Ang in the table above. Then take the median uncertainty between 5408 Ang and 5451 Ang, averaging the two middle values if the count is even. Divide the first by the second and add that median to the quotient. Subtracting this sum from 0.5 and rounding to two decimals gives -2.14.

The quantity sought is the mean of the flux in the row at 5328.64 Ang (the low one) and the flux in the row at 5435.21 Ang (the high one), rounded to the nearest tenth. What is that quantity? 12.4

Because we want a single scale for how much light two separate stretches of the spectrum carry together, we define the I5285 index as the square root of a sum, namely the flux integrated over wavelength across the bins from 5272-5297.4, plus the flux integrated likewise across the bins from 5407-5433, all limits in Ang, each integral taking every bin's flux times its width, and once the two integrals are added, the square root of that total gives 24.8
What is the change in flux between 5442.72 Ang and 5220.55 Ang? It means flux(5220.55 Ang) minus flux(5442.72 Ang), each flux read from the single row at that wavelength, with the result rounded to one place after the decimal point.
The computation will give -1.5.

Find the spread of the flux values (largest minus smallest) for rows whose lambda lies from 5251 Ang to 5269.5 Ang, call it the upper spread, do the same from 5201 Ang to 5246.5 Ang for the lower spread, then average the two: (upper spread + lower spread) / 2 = 6.2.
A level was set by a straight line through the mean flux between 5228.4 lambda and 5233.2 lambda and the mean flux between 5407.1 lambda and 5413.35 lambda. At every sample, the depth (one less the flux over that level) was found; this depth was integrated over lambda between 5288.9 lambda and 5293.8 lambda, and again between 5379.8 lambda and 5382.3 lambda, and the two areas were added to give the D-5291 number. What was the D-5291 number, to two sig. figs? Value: 0.15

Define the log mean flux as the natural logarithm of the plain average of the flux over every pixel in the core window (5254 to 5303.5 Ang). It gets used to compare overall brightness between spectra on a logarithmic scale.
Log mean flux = 2.48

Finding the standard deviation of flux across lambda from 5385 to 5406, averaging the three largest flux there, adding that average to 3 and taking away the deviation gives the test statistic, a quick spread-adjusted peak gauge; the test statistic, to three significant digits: 15.7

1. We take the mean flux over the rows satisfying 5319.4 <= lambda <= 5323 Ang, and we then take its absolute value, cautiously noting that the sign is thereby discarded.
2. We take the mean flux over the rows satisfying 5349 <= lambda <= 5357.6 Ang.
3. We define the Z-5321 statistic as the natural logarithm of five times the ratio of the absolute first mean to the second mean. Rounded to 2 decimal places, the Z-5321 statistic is 1.56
